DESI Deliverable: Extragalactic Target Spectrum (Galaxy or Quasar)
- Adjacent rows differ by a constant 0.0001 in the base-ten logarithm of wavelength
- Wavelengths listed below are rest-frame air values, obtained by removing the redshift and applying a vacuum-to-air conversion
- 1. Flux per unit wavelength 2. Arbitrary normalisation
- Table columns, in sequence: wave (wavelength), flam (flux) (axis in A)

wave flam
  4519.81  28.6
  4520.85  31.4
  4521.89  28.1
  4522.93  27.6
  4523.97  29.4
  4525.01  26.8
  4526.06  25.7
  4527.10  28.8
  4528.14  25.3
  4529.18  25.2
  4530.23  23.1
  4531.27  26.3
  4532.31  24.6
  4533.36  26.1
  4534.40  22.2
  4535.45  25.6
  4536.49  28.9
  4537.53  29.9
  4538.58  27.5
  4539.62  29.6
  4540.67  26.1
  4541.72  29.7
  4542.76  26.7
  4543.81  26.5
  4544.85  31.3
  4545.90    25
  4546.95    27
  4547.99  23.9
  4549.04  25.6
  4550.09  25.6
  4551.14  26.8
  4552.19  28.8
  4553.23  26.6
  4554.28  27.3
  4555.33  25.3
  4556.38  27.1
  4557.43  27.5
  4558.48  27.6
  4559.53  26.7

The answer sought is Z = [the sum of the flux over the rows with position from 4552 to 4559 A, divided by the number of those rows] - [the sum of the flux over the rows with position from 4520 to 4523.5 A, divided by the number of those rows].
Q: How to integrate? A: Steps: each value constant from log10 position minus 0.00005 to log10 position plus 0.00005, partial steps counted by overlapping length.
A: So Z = -1.9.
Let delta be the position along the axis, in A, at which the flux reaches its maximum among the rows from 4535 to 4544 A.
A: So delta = 4537.53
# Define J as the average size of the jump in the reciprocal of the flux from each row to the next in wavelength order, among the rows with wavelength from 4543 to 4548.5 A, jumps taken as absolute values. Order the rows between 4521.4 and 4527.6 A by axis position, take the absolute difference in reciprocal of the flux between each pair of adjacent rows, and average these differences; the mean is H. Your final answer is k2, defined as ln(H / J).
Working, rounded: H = 0.0024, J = 0.0054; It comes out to -0.8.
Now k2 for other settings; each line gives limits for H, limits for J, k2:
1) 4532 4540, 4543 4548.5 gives -0.4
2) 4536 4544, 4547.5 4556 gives 0.4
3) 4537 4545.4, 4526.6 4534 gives 0.1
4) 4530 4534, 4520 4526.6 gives 0.4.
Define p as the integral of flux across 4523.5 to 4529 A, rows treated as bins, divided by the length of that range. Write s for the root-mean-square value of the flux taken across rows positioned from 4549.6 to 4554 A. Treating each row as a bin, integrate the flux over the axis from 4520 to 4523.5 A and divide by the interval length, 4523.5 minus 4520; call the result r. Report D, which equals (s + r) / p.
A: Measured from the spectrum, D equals 2.07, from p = 27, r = 29.0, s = 27.0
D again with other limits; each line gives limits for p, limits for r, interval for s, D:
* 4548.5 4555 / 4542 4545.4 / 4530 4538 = 2.03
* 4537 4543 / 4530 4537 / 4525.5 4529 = 1.84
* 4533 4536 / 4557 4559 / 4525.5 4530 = 2.19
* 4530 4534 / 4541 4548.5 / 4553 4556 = 2.13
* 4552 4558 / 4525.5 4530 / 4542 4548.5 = 1.96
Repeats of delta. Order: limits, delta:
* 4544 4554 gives 4544.85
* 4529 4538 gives 4537.53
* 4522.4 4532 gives 4523.97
